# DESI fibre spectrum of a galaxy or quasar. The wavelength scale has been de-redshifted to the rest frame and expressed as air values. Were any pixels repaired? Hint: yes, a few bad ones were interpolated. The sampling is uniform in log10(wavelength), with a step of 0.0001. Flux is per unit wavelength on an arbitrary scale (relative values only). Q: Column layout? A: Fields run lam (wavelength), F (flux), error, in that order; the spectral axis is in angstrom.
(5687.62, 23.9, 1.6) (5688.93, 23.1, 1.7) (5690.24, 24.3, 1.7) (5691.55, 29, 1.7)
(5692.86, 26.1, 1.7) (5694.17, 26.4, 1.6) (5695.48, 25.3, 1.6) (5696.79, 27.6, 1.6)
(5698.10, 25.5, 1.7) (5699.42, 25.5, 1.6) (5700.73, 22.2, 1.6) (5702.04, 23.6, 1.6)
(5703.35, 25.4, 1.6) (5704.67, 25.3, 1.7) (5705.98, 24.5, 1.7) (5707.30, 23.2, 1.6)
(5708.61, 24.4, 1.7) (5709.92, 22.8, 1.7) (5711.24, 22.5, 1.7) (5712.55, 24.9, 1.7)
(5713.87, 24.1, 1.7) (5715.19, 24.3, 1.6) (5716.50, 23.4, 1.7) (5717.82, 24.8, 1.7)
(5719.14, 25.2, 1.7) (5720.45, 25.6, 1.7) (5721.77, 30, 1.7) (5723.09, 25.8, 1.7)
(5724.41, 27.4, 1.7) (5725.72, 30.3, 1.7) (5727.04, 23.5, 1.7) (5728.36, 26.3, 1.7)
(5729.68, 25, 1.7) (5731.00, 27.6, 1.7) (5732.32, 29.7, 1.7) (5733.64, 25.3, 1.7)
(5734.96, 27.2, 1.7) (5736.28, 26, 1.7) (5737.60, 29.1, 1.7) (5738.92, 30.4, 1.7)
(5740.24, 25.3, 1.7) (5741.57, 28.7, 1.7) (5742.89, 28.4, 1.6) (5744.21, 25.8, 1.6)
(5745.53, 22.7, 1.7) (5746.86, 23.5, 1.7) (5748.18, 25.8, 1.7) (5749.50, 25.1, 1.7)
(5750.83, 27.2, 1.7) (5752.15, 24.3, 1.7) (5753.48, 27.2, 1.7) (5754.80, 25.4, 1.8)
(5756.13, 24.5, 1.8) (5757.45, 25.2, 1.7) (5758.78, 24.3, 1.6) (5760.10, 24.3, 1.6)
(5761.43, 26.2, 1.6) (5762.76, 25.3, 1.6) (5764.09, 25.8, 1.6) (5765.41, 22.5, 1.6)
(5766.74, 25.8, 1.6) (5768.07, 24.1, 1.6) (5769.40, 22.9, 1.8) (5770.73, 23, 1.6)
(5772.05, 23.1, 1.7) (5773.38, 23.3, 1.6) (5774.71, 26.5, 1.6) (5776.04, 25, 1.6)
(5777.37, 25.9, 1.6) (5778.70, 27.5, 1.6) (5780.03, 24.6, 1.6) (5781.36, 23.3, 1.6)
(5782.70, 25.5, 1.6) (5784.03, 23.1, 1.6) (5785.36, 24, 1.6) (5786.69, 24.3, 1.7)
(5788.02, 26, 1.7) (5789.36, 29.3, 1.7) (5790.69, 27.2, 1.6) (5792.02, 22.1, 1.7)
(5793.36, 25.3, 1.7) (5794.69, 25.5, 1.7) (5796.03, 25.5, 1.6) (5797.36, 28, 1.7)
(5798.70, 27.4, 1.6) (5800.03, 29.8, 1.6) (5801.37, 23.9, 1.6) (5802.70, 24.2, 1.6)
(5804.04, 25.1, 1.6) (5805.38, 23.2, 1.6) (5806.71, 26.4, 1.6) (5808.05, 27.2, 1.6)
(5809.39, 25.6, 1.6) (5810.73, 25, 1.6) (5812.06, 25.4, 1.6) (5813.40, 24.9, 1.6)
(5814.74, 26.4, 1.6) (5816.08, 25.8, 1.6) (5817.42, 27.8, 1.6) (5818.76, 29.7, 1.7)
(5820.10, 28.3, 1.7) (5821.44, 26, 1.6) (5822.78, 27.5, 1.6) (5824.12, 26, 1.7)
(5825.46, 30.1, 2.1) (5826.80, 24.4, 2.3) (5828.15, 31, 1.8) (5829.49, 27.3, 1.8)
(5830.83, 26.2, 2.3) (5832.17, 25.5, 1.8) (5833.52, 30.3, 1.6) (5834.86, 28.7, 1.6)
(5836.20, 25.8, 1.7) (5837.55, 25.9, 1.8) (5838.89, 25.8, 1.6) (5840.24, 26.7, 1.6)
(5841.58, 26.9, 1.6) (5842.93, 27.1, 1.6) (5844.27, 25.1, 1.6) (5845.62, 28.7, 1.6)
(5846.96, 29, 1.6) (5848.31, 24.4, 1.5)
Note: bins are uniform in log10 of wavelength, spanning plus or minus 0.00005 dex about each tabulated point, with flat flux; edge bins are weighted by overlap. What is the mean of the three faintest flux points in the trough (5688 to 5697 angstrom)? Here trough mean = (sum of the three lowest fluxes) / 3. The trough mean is 24.2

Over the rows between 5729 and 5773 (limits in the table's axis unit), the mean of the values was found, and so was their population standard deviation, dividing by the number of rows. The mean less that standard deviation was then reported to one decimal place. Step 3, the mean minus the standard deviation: 23.6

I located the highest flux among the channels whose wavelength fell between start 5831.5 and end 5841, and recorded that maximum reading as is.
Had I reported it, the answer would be 30.3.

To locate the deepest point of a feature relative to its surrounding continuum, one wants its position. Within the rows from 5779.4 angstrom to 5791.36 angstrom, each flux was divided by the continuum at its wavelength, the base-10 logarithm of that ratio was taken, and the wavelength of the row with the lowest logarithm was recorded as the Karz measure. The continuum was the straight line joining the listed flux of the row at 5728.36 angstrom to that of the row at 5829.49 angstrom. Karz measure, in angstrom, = 5784.03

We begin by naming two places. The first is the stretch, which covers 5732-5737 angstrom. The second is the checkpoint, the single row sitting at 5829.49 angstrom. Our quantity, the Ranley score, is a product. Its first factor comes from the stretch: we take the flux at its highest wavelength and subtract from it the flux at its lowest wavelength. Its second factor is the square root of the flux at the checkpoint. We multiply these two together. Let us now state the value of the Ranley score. -19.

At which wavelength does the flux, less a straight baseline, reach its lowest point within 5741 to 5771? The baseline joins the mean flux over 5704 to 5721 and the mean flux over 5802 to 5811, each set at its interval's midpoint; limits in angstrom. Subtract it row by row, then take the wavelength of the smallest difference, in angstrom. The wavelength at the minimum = 5765.41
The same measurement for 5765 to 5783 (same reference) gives 5765.41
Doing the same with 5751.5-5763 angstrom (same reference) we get 5760.10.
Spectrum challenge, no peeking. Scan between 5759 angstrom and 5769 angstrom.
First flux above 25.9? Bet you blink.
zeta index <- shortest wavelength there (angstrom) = 5761.43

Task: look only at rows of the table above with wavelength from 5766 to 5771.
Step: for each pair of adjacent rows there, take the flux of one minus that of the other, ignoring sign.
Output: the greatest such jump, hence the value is 1.7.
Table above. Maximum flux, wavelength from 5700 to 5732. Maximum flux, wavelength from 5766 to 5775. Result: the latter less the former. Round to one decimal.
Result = -3.8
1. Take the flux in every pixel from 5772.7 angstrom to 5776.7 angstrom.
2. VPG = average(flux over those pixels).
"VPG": 24.9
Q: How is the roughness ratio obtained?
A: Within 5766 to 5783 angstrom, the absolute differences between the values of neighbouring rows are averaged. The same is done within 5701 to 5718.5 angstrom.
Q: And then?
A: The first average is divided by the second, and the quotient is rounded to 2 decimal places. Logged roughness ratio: 1.32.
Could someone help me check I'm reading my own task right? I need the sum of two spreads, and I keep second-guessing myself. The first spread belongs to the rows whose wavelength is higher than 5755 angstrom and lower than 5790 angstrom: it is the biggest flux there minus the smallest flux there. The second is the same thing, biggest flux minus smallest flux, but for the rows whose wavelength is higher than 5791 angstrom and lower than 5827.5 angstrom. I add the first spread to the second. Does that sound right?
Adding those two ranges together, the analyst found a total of 15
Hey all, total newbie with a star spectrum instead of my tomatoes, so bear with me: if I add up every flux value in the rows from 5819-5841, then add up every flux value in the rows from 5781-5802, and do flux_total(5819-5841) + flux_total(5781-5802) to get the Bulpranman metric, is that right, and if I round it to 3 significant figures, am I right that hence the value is 846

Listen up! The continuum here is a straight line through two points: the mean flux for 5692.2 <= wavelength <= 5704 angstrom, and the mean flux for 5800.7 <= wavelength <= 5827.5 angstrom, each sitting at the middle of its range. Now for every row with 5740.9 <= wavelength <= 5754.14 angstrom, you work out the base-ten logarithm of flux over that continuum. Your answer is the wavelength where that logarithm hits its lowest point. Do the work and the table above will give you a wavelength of 5745.53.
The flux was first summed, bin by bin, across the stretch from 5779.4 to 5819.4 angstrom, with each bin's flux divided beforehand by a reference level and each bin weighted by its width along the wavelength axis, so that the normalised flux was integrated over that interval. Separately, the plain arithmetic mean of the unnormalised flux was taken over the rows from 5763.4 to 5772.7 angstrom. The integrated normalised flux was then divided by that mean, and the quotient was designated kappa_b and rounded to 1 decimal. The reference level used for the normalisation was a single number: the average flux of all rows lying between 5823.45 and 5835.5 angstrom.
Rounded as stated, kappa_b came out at 1.6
